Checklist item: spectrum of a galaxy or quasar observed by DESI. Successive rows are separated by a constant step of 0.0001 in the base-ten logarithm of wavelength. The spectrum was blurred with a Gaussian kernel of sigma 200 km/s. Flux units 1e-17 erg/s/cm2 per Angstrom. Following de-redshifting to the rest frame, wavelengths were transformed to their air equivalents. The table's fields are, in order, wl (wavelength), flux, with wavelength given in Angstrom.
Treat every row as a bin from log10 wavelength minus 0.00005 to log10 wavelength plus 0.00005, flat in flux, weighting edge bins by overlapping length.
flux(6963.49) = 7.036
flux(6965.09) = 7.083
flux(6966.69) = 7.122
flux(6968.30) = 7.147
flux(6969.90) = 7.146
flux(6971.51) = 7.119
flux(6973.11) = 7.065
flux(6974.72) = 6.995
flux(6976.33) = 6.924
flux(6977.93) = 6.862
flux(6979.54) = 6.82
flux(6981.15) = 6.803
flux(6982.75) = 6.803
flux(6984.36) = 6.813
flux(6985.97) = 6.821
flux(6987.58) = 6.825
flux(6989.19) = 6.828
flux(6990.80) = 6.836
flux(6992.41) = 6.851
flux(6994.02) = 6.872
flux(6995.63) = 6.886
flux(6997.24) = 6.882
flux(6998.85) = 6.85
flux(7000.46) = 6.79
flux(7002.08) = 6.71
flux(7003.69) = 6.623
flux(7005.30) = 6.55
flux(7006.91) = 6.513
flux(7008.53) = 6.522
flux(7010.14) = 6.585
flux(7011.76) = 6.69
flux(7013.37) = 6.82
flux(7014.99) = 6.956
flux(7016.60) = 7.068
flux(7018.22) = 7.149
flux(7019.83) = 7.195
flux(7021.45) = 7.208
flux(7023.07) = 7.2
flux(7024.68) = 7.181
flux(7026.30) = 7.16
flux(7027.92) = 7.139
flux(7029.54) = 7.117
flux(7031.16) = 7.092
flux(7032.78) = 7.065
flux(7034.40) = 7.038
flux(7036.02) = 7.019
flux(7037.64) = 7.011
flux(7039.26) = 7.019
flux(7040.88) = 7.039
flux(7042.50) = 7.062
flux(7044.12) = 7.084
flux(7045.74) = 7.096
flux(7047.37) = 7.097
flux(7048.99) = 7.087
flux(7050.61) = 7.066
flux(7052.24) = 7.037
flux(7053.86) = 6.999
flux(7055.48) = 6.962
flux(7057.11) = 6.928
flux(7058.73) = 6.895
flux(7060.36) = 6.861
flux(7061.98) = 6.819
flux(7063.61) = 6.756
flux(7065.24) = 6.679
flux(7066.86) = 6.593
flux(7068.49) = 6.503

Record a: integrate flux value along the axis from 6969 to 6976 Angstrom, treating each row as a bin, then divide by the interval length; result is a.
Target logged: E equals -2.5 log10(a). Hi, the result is -2.12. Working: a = 7.07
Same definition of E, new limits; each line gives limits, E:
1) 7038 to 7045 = -2.12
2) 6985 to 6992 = -2.09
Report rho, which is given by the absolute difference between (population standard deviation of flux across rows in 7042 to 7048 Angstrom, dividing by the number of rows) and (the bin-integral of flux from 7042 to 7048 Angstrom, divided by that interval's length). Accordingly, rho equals 7.1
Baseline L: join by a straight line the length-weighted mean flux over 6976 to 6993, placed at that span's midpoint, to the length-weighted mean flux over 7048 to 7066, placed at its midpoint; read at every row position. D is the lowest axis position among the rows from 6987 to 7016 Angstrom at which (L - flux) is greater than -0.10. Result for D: 6987.58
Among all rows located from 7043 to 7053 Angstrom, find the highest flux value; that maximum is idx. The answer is 7.097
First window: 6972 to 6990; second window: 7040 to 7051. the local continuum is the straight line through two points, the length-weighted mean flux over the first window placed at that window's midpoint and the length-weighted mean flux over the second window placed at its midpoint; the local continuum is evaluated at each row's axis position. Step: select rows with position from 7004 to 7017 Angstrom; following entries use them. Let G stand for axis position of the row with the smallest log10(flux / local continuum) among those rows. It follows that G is 7006.91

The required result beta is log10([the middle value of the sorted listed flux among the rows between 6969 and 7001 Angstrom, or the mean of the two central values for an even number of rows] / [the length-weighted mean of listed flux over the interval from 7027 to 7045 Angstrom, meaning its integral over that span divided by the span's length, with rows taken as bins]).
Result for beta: -0.013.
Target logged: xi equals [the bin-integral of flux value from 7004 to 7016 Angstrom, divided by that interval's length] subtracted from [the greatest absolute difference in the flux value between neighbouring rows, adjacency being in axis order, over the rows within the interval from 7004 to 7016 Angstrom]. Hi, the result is -6.5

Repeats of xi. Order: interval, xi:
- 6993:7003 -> -6.7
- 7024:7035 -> -7.1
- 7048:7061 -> -6.9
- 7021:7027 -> -7.2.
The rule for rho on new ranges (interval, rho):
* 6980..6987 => 6.8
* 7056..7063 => 6.8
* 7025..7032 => 7.1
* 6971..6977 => 6.9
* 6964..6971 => 7.1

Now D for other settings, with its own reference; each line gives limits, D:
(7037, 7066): 7053.86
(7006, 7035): 7006.91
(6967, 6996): 6977.93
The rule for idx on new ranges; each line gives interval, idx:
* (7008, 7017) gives 7.068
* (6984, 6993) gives 6.851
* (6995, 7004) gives 6.886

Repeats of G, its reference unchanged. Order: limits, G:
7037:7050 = 7037.64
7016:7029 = 7016.60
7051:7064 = 7063.61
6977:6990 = 6982.75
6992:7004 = 7003.69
